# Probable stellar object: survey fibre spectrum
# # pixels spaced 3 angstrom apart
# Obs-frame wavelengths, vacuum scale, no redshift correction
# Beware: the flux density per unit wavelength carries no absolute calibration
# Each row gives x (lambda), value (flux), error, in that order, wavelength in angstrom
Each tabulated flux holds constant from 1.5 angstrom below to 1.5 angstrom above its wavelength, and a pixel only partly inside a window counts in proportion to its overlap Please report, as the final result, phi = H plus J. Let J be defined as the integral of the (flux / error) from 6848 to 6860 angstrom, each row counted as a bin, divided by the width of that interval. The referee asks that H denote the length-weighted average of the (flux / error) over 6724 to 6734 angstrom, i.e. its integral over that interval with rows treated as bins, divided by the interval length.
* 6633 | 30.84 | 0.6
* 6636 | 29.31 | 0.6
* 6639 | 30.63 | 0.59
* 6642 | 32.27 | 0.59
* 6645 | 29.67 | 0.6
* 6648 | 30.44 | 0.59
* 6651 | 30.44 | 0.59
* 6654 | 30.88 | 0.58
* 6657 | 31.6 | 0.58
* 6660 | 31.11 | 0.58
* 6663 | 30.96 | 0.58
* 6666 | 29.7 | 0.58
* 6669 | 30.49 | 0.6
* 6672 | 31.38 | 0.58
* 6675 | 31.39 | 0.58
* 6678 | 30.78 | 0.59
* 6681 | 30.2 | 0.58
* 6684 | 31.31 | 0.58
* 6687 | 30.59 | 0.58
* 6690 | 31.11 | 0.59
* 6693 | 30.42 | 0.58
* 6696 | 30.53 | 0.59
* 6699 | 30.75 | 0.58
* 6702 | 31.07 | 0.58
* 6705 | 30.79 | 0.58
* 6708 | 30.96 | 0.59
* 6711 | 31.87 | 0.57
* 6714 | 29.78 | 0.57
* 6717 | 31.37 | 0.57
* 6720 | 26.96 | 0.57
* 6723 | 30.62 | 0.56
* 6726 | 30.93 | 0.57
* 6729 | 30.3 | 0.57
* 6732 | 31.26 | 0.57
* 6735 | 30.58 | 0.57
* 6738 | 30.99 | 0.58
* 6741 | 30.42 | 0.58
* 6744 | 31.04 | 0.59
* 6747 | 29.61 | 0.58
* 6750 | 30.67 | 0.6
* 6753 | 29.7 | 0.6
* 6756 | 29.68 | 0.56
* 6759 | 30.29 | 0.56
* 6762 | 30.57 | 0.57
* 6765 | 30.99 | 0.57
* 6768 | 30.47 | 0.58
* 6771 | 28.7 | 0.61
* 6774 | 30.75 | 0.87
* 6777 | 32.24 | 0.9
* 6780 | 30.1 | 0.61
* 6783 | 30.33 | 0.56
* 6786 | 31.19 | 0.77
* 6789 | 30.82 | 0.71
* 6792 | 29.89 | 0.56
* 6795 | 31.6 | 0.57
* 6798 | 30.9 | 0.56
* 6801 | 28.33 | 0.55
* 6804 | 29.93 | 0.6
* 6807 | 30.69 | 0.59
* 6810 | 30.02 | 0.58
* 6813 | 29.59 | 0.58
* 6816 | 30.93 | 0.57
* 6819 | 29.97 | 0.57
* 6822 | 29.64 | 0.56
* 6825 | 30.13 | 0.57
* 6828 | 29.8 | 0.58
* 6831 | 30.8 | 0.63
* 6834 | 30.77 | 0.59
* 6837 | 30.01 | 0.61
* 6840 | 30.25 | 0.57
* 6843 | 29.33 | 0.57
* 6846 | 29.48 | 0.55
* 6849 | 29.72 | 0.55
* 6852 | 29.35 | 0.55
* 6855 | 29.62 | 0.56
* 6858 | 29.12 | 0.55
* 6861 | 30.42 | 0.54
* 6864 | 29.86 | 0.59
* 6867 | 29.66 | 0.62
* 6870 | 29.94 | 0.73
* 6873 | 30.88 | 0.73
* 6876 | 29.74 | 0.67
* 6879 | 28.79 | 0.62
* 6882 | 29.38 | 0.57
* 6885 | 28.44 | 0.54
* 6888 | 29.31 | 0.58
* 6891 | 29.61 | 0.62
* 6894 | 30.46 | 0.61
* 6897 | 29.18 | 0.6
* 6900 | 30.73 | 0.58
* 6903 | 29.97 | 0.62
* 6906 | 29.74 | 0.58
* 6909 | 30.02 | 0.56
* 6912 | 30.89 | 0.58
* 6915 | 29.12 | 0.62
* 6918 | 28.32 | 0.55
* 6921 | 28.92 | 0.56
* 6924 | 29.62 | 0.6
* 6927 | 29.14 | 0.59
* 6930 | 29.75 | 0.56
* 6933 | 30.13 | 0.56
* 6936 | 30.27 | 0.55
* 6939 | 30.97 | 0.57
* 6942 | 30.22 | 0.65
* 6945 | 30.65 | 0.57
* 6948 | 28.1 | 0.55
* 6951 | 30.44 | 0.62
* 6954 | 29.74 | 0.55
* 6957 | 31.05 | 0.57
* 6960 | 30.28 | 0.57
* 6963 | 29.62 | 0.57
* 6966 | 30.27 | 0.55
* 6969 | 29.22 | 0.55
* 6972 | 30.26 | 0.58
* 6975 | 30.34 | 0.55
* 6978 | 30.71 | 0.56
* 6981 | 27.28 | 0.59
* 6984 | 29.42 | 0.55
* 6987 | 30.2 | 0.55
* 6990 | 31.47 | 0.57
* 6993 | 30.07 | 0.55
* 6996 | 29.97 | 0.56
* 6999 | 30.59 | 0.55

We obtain 108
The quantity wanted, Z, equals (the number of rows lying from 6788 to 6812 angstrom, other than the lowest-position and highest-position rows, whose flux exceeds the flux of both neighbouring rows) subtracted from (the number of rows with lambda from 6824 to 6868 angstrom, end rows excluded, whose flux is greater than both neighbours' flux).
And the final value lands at 3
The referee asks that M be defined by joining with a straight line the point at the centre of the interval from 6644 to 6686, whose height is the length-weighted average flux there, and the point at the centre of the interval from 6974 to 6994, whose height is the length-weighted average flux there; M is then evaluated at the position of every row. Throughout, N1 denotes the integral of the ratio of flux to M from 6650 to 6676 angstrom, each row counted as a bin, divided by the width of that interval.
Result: 1.00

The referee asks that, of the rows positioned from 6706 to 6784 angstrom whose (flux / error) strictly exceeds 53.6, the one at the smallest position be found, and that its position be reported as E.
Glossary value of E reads 6711 angstrom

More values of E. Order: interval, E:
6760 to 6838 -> 6762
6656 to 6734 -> 6657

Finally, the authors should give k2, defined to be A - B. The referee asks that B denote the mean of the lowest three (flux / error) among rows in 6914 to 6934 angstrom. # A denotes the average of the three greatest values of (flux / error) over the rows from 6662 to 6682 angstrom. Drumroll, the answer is 5.3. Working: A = 53.9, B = 48.6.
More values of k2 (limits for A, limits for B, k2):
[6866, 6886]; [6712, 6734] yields -0.2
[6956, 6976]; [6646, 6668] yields 3.4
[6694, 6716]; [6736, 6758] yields 3.6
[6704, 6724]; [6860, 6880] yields 12.6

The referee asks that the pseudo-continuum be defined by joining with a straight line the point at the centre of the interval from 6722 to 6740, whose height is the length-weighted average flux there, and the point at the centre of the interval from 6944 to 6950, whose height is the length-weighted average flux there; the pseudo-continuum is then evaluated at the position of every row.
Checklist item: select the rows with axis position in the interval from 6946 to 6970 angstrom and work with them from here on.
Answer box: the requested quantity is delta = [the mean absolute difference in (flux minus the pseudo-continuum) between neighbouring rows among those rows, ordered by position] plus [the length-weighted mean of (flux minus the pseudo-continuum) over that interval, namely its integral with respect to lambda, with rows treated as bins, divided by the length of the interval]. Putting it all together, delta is 1.65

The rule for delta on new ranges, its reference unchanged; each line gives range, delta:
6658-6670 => 0.12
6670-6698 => 0.31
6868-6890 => 0.60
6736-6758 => 0.41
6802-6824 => 0.58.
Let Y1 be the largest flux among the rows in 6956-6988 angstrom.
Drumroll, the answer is 31.05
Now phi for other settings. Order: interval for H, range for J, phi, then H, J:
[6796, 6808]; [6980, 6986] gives 103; 52.3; 50.6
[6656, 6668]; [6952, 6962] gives 107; 53.0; 53.6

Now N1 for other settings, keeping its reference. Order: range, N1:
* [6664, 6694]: 1.00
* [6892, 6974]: 0.99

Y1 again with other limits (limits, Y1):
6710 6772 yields 31.87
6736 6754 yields 31.04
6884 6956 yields 30.97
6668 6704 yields 31.39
